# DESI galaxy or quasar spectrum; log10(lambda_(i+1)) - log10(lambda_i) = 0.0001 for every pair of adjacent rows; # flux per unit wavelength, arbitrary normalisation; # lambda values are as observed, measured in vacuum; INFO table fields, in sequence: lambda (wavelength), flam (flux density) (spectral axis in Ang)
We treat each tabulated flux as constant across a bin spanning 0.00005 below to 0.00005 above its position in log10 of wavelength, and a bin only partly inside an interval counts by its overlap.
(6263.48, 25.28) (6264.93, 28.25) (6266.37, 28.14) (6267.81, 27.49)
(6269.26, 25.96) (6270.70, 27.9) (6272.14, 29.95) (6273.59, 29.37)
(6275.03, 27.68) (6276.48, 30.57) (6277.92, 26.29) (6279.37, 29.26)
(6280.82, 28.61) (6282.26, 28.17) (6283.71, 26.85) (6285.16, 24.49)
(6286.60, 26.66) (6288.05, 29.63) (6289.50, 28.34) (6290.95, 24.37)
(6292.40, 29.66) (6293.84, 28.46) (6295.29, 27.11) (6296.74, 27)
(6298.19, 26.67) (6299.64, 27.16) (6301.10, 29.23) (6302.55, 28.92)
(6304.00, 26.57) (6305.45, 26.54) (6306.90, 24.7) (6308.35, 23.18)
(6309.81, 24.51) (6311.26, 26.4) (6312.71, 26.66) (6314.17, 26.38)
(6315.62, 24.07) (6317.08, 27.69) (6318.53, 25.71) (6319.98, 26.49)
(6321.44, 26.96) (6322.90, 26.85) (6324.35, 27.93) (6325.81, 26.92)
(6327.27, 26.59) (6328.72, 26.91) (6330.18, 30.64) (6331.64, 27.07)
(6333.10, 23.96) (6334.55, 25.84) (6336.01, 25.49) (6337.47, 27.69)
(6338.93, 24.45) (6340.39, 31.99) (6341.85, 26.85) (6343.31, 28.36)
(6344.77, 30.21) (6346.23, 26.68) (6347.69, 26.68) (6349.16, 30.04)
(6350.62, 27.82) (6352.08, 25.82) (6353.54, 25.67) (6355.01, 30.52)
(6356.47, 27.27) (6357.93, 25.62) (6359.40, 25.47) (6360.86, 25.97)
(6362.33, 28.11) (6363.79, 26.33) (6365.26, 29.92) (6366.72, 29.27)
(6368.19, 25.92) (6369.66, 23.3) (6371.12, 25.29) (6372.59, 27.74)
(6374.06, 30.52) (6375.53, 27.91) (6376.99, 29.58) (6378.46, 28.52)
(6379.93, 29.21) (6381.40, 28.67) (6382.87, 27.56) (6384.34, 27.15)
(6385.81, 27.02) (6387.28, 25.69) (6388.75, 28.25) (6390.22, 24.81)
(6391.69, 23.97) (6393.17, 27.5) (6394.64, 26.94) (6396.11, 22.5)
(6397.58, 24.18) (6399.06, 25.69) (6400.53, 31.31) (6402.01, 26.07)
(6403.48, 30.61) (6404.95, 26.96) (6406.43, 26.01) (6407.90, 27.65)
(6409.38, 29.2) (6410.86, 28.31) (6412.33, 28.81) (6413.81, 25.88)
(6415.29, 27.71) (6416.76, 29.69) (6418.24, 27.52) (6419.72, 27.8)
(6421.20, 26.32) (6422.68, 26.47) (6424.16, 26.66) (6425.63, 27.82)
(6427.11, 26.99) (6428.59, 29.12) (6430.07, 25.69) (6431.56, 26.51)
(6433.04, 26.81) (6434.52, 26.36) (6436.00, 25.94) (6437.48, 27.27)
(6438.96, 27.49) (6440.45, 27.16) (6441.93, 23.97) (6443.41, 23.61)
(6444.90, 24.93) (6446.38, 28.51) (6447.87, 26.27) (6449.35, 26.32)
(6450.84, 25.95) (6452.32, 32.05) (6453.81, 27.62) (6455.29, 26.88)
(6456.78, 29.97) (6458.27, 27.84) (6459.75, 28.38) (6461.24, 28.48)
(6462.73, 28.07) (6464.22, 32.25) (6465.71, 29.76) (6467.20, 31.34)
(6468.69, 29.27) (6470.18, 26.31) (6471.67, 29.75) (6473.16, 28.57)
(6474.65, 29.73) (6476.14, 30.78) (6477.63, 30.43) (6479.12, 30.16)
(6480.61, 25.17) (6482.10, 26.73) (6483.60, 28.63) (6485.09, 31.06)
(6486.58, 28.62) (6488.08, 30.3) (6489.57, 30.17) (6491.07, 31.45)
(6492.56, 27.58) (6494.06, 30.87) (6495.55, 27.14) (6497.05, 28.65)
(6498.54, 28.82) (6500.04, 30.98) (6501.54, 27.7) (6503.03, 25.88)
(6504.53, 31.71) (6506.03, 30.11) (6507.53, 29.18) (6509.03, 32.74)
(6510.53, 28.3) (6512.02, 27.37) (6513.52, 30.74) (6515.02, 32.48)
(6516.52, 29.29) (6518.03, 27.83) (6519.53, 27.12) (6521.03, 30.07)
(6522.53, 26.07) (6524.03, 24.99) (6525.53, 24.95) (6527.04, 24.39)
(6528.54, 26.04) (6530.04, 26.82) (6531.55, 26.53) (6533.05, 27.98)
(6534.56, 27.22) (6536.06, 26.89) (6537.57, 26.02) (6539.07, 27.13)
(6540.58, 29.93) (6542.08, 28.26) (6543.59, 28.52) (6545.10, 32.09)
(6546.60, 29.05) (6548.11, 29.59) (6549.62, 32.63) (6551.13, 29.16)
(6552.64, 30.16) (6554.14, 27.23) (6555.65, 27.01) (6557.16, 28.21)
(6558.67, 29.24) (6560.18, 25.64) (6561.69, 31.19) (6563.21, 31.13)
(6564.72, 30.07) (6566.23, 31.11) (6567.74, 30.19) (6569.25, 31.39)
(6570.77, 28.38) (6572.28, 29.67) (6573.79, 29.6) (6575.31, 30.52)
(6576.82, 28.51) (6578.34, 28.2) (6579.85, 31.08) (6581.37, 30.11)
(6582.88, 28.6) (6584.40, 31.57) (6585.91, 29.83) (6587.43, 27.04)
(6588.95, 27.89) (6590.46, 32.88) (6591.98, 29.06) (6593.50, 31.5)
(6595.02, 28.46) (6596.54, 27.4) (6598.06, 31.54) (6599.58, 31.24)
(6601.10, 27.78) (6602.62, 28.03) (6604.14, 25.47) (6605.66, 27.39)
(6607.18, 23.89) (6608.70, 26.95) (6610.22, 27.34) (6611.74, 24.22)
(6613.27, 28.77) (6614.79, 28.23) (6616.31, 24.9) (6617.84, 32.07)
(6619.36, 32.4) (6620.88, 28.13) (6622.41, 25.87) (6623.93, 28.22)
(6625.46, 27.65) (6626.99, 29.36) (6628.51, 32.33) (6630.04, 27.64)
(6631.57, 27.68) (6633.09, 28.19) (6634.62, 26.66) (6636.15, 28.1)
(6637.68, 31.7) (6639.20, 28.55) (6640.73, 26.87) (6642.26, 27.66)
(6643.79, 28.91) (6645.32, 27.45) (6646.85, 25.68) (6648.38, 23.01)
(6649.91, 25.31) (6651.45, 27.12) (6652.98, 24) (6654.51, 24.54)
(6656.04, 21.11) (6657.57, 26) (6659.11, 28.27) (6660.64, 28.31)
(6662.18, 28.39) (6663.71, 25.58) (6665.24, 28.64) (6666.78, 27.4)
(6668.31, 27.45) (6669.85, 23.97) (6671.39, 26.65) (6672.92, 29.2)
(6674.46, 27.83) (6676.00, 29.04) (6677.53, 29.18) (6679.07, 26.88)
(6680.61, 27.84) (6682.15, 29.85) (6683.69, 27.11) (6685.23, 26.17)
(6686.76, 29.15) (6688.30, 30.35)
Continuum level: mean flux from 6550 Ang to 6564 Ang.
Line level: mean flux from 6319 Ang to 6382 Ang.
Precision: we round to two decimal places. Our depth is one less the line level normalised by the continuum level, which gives 0.05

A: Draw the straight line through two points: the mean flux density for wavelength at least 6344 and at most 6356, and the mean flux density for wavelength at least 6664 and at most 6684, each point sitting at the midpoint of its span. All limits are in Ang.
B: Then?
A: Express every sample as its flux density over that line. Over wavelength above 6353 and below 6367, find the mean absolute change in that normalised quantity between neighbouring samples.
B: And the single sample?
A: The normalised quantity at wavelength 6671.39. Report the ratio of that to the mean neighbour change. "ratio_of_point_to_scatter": 13.0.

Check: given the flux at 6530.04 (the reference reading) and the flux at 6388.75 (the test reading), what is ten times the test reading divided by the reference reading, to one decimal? 10.5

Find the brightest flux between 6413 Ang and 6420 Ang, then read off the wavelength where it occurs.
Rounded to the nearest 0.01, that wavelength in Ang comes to 6416.76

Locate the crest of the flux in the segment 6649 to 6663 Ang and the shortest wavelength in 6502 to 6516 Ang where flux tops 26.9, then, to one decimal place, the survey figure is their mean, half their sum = 6583.4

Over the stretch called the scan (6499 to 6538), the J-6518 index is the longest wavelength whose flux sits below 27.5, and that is 6537.57 Ang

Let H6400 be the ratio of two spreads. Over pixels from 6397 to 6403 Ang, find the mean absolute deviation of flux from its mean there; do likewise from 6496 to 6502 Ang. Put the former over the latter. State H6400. 2.32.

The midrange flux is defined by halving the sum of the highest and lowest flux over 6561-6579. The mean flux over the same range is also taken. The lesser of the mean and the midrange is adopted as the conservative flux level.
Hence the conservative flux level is 29.8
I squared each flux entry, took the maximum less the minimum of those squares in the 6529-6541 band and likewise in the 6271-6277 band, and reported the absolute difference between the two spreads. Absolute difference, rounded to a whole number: 50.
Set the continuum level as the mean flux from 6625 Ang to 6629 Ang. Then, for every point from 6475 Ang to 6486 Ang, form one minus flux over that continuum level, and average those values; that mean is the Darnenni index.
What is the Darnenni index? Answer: 0.03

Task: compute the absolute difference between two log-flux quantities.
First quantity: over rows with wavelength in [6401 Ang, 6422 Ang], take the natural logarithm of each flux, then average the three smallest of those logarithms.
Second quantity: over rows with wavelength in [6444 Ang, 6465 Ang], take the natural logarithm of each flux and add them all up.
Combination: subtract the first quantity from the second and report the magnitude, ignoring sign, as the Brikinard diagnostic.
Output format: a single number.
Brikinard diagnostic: 43.4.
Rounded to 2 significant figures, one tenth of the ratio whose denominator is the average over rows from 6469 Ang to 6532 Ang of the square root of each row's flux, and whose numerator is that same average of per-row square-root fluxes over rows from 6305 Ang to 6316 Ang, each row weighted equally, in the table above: 0.094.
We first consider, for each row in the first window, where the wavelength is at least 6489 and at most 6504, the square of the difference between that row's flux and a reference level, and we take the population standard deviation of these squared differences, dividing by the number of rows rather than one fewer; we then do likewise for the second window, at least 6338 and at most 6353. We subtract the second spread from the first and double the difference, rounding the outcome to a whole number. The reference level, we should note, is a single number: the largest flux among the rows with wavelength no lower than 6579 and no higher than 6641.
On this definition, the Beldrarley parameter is -12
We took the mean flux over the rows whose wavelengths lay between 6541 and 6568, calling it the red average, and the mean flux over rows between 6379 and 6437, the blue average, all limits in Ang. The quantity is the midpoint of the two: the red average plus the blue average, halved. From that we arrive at 28.3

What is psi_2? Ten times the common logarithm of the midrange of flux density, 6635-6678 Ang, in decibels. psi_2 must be 14.2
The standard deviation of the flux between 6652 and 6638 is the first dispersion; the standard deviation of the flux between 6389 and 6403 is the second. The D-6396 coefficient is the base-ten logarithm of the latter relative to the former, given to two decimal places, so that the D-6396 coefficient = 0.15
